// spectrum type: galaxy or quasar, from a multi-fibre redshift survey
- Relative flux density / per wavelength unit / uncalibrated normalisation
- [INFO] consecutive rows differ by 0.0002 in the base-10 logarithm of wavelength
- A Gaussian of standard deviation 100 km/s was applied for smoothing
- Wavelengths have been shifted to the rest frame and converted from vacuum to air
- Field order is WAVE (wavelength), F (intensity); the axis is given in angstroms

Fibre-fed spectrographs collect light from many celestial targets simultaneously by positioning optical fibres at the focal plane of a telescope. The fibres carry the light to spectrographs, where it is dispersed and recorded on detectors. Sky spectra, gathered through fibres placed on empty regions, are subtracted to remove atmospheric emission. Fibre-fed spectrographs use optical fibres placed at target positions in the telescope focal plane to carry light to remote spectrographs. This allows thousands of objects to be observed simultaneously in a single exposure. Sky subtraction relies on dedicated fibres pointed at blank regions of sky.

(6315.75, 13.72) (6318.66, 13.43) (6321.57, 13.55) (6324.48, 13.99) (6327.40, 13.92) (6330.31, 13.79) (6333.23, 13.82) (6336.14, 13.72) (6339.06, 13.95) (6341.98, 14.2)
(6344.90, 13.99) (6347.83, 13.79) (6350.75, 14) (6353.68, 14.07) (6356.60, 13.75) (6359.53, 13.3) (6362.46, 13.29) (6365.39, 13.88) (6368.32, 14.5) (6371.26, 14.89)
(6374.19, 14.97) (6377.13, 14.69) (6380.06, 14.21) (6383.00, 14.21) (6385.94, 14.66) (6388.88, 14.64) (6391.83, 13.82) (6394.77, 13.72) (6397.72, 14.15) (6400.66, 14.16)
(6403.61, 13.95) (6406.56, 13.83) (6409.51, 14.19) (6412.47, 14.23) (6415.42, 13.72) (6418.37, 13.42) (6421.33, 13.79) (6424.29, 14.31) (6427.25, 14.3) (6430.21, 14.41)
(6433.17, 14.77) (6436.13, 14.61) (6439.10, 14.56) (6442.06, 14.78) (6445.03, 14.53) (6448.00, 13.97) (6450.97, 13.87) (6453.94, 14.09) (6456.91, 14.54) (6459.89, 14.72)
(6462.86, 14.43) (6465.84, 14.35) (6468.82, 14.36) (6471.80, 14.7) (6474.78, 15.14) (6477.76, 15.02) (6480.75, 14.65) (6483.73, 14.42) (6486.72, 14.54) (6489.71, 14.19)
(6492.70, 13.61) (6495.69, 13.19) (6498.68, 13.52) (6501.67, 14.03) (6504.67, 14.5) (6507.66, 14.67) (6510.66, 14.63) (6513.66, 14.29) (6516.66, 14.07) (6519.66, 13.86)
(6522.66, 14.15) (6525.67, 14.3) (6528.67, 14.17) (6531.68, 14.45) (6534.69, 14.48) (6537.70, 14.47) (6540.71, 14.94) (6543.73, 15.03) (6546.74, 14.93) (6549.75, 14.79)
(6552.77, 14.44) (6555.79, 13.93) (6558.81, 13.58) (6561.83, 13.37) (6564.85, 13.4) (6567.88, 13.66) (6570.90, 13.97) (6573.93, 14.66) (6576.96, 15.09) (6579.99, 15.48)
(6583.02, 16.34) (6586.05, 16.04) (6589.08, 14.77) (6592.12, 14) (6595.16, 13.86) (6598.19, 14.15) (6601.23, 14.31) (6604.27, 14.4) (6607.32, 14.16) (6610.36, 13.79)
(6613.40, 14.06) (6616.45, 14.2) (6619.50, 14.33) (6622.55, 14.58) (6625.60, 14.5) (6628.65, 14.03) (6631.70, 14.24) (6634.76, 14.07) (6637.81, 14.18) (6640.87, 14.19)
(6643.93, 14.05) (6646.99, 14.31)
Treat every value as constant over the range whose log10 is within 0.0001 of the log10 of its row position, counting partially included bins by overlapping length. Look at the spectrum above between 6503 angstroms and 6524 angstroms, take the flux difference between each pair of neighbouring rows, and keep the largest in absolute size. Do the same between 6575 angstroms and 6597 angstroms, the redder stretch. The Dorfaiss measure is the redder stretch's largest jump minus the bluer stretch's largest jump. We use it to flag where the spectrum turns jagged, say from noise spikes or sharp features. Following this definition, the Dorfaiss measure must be 0.93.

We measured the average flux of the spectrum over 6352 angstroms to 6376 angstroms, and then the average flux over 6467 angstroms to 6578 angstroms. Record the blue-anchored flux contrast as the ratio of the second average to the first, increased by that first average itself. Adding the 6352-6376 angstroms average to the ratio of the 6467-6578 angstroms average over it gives 15.1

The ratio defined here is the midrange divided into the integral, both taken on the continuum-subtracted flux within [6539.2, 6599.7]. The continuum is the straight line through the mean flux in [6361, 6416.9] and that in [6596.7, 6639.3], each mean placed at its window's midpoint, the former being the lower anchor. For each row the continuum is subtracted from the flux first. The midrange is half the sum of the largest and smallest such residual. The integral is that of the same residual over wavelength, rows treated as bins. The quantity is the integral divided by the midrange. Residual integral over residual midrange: 29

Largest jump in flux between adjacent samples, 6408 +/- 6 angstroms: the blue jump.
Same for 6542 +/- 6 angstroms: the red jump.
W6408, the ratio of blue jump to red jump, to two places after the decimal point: 0.77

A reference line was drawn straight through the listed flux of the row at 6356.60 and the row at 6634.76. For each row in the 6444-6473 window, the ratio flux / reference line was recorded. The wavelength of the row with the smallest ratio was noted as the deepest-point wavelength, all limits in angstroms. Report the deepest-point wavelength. 6450.97 angstroms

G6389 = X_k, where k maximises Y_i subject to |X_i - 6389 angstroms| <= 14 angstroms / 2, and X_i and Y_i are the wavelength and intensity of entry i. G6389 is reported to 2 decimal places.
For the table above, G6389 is 6385.94 angstroms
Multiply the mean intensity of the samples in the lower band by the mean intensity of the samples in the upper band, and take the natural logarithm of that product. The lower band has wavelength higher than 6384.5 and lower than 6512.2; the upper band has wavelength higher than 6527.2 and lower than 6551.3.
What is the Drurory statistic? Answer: 5.34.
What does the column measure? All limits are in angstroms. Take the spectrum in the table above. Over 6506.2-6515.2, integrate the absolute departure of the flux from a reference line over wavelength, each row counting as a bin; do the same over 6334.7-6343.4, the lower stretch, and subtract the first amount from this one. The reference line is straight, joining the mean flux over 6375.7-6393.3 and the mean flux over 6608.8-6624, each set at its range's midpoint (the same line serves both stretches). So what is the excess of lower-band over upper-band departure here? 1.6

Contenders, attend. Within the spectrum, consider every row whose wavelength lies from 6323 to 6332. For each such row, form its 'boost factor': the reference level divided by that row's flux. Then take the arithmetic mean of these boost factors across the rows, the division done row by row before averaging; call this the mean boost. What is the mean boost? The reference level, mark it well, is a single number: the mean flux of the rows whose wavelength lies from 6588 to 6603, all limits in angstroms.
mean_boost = 1.02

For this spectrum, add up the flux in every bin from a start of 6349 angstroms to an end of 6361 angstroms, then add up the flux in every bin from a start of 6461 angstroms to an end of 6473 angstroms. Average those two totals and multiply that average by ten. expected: 565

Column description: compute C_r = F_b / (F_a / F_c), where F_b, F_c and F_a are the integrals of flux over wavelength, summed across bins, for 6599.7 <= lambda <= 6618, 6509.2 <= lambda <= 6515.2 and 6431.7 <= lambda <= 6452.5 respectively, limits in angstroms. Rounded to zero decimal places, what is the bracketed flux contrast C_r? 75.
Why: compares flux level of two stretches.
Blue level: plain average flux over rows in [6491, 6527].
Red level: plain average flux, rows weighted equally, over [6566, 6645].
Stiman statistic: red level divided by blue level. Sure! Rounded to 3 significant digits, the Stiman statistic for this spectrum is 1.03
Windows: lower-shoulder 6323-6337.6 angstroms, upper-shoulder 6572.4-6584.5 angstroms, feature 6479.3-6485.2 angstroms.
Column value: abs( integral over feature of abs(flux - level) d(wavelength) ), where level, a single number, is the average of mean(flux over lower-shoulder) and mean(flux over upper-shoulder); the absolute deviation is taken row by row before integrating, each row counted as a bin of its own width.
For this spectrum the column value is 0.7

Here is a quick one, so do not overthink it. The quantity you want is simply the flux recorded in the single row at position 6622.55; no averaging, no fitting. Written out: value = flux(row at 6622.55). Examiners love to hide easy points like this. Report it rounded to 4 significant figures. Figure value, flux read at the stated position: 14.58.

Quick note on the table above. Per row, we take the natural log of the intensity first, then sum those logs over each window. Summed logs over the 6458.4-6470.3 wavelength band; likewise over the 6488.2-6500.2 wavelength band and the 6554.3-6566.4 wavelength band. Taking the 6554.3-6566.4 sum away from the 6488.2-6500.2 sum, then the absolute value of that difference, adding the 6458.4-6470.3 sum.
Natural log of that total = 2.37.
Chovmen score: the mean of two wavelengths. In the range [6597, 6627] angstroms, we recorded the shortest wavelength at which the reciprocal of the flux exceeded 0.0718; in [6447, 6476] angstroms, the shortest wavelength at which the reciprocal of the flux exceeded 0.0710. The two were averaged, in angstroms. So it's 6529.2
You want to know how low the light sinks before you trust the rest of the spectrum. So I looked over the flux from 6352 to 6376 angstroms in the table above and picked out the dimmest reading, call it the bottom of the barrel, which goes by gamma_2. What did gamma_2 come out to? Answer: 13.29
